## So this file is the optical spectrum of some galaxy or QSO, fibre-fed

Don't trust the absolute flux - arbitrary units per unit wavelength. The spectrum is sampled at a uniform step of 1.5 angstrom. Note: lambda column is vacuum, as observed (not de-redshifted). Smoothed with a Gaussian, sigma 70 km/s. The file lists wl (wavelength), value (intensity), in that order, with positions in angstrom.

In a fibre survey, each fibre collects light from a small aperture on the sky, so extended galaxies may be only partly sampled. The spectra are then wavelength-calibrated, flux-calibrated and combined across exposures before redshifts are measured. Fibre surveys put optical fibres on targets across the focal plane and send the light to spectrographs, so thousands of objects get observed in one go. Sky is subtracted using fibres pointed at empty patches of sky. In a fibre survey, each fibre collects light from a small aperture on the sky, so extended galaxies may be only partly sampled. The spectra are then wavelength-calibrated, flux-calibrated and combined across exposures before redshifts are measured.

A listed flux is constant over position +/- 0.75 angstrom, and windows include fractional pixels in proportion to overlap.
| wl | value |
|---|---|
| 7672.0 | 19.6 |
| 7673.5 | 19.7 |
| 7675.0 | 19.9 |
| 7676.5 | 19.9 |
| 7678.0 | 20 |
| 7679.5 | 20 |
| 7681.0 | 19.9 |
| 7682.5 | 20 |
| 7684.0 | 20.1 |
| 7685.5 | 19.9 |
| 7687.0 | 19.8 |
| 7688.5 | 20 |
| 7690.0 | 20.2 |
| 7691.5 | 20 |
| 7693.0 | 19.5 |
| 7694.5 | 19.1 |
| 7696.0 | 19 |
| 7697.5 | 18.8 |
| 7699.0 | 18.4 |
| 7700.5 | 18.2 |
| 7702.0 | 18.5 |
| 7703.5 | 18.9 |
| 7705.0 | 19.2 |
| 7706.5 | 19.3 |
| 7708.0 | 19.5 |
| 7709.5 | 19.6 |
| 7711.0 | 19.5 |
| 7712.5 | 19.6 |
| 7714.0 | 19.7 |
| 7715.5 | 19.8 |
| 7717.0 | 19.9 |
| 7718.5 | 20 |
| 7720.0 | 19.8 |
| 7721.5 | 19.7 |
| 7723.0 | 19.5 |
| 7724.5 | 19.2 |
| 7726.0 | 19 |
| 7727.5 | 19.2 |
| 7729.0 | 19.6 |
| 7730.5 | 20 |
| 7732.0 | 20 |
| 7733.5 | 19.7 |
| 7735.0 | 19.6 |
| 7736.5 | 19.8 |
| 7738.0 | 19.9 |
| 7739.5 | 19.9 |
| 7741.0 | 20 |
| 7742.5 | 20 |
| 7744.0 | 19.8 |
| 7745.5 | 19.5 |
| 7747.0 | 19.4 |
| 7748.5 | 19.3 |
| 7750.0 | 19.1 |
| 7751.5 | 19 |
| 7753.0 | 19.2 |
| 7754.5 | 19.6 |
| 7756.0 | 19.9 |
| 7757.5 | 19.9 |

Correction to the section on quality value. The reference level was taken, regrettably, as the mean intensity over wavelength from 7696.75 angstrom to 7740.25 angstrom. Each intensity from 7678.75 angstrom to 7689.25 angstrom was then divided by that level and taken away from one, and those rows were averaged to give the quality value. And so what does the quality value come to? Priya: -0.027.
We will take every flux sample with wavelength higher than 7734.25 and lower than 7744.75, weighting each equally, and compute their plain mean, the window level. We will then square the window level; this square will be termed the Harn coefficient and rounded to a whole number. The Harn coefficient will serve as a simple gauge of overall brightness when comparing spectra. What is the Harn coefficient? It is 394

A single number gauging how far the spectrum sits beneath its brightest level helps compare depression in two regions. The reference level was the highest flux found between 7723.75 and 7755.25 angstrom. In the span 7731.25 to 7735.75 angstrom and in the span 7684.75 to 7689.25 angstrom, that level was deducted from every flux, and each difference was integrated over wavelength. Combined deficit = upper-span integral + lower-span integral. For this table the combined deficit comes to -1.5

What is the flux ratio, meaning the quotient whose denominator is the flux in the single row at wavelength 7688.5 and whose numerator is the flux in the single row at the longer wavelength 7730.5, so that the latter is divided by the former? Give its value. 1.00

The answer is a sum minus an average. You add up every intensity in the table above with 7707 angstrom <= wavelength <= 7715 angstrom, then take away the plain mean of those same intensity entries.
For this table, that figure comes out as 78.3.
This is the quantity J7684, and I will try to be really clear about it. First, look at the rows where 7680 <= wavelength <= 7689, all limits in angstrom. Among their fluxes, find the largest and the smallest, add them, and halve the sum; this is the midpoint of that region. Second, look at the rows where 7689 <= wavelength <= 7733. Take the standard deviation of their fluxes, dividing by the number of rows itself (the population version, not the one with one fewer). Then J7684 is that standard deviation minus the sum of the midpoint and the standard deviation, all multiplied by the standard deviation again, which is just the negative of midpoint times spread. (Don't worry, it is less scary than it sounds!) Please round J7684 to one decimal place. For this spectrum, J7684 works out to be -10.1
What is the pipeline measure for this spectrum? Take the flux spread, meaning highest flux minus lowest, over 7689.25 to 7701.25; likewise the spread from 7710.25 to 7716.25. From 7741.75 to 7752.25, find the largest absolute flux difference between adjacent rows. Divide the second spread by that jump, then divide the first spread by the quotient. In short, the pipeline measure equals 2.0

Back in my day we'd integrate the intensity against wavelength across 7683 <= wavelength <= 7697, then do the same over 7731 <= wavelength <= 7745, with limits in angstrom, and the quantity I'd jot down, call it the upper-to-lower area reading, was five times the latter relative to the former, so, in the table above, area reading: 5.03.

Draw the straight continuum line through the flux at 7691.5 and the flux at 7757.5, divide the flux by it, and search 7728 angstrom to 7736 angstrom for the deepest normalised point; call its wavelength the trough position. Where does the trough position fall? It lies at 7729.0 angstrom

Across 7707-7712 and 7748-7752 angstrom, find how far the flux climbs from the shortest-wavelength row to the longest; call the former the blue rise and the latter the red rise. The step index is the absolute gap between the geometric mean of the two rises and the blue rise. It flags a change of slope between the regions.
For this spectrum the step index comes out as 0.00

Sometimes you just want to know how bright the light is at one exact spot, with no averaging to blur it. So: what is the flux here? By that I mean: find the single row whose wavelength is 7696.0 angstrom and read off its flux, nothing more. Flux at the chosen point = 19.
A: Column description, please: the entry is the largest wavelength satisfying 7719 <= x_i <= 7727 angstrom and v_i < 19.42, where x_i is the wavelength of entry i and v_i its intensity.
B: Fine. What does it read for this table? 7726.0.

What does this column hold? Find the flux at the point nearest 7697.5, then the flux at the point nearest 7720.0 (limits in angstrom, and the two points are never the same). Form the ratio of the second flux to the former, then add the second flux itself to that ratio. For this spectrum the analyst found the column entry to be 20.9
